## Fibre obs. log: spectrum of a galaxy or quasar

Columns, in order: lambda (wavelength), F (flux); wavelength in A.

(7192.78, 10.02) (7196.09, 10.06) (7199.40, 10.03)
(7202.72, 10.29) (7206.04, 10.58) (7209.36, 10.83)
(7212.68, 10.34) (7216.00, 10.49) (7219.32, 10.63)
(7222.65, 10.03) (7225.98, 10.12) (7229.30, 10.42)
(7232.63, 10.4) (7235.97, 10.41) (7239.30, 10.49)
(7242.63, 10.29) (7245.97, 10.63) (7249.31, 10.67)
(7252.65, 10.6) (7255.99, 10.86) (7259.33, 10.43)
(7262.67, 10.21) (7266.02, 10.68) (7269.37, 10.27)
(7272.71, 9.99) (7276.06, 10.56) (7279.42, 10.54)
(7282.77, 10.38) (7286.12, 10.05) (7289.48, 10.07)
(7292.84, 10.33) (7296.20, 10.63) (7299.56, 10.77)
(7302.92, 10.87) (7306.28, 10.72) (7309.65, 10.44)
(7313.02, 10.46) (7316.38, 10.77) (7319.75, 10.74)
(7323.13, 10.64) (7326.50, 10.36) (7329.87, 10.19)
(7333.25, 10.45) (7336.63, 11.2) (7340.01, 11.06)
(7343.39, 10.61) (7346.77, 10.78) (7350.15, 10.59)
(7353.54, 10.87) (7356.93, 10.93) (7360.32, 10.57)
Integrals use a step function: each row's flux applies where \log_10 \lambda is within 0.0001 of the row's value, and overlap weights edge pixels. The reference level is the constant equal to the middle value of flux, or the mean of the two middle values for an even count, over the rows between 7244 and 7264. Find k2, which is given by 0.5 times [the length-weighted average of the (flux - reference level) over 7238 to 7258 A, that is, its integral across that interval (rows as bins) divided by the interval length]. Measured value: -0.013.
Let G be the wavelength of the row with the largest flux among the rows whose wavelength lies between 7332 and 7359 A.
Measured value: 7336.63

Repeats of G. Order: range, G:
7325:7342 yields 7336.63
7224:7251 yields 7249.31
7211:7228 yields 7219.32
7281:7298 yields 7296.20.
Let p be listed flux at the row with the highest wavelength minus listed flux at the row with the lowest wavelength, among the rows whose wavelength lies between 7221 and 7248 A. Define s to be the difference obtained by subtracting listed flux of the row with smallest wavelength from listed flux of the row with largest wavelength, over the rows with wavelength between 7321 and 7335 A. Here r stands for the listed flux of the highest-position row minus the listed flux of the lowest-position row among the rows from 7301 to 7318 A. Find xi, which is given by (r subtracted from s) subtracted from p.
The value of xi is 0.7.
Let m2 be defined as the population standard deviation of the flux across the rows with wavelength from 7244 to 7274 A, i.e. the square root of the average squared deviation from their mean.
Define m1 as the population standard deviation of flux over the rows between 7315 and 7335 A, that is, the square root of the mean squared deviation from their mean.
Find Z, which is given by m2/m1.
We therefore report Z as 1.2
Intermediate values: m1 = 0.210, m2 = 0.26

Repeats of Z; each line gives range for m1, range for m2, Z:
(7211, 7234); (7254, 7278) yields 1.4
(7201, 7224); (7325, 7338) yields 1.6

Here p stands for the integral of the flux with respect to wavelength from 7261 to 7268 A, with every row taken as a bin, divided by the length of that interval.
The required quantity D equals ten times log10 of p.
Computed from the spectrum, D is 10.2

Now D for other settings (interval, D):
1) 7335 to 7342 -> 10.5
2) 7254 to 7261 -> 10.3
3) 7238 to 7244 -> 10.2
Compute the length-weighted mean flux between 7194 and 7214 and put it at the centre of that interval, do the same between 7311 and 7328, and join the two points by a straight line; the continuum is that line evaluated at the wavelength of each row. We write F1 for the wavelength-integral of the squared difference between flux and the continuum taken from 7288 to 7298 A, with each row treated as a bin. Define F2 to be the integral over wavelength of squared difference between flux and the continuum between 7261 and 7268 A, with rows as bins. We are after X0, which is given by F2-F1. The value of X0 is -0.5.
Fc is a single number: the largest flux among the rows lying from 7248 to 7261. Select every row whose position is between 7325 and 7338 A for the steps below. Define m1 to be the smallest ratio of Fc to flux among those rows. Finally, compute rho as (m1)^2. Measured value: 0.94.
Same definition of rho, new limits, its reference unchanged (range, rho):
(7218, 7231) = 1.04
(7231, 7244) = 1.07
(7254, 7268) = 1.00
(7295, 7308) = 1.00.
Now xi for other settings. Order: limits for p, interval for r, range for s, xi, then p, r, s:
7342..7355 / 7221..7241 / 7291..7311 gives 0.6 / 0.26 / 0.46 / 0.11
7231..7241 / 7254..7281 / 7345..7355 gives -0.3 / 0.09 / -0.32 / 0.09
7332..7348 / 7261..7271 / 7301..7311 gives 0.8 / 0.33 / 0.06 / -0.43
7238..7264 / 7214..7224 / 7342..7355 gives -1.0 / -0.28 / -0.46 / 0.26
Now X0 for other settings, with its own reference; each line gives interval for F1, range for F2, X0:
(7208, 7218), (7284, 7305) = 1.4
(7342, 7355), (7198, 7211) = 1.0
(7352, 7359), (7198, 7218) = 0.9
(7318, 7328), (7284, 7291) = 1.2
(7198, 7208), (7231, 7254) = -0.1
